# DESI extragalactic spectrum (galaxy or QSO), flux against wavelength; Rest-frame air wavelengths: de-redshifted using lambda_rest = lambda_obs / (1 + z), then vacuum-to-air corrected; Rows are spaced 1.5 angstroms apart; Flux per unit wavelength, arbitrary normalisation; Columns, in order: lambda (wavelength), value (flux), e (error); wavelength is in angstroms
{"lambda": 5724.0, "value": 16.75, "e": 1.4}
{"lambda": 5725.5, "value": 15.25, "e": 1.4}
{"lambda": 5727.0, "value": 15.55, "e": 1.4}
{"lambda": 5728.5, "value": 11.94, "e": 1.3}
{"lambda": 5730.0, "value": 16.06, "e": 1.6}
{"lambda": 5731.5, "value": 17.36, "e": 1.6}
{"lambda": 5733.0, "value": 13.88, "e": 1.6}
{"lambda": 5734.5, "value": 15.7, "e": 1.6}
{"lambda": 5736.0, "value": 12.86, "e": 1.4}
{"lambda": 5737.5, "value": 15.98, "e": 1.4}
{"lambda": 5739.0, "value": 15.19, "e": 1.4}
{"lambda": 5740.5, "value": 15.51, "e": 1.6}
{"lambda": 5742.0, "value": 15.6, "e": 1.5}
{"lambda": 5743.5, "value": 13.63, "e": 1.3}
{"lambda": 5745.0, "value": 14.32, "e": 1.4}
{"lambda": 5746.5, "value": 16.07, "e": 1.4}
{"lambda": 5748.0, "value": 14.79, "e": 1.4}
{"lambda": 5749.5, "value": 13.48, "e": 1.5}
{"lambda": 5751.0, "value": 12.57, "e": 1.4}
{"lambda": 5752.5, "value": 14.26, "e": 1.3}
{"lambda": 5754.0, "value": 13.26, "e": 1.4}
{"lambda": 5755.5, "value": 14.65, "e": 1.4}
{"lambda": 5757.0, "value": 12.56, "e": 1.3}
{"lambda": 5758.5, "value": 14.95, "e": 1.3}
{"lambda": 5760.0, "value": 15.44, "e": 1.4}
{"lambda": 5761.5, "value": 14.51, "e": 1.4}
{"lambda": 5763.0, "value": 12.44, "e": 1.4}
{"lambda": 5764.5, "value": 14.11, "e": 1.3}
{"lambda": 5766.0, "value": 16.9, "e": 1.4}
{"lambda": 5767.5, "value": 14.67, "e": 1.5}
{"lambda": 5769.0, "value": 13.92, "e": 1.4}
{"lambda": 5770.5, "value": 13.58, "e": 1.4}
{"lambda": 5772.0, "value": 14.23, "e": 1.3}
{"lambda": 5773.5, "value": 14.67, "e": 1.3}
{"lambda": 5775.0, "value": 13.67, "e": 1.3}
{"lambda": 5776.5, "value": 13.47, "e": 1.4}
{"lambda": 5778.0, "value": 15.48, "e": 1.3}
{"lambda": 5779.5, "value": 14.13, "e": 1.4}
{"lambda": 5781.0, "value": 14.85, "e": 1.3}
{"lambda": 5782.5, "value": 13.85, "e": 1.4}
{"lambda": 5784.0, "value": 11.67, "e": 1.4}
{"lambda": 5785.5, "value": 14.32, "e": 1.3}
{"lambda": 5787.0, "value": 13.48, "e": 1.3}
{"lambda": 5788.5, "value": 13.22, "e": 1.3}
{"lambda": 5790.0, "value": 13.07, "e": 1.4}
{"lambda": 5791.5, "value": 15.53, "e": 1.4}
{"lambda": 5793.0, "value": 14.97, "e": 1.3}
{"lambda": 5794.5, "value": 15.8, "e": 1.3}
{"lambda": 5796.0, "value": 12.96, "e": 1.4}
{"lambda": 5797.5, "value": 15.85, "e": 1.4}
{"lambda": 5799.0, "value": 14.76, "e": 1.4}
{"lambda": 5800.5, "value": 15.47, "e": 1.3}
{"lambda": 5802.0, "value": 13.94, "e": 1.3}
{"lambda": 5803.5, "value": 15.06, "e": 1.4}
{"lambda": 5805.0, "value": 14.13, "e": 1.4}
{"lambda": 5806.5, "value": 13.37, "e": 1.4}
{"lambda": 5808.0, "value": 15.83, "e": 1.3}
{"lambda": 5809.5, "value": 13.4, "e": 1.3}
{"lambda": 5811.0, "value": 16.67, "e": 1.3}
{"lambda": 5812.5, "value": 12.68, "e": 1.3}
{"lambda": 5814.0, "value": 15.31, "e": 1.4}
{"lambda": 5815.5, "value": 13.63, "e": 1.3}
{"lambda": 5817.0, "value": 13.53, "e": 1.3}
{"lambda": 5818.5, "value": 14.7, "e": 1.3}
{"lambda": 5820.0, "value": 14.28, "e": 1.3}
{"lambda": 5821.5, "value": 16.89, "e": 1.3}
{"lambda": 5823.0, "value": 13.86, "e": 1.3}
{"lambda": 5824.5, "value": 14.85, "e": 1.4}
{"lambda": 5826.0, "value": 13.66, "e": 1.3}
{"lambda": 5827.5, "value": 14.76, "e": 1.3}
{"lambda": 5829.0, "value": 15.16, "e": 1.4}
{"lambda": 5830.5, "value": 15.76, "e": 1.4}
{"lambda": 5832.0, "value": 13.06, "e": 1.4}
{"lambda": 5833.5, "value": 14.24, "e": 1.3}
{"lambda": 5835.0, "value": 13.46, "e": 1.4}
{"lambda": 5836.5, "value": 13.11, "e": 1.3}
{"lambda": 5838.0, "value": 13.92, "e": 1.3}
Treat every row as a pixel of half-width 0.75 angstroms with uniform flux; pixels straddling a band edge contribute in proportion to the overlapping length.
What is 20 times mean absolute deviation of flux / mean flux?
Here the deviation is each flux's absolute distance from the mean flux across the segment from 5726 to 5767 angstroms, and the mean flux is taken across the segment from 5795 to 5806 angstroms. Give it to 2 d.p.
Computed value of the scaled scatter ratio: 1.59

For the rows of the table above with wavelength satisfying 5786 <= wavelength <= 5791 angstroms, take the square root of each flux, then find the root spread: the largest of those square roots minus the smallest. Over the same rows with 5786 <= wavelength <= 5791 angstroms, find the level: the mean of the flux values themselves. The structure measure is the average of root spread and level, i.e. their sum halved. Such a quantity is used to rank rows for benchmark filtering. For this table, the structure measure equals 6.7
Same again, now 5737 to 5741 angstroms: 7.8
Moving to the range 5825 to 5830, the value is 7.4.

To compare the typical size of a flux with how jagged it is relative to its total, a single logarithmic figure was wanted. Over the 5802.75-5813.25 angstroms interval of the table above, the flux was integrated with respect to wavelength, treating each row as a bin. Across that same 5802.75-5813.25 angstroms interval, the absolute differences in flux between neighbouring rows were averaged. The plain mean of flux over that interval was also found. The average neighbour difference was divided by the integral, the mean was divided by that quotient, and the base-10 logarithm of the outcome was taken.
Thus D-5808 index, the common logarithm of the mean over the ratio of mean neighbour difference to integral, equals 2.98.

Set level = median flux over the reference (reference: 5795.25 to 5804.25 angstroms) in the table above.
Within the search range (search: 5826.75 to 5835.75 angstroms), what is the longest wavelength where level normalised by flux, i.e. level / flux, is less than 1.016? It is 5830.5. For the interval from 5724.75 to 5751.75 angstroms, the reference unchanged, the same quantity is 5748.0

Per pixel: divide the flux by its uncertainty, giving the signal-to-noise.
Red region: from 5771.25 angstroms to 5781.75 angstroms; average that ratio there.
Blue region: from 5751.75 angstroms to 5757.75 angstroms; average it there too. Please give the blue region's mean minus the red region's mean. -0.69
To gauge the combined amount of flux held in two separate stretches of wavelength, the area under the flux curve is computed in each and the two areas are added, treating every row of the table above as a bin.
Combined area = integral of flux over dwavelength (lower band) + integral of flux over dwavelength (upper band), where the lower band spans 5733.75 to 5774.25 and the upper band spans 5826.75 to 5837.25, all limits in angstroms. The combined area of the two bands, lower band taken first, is 734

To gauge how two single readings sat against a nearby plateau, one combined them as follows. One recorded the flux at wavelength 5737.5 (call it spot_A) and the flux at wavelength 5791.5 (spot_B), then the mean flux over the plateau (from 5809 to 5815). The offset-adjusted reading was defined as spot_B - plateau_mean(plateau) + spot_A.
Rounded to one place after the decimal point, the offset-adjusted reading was 17.0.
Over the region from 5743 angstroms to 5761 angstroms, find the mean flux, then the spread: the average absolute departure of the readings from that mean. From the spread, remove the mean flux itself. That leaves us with -13.3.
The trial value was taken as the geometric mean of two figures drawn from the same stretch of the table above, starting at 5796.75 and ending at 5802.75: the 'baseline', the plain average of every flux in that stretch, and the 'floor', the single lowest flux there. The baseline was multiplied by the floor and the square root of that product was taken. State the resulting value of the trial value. 14.5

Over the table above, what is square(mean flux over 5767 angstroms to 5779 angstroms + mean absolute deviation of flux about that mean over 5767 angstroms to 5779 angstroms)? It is 218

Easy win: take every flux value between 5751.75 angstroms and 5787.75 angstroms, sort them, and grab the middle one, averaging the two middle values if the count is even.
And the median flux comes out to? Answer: 14.2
